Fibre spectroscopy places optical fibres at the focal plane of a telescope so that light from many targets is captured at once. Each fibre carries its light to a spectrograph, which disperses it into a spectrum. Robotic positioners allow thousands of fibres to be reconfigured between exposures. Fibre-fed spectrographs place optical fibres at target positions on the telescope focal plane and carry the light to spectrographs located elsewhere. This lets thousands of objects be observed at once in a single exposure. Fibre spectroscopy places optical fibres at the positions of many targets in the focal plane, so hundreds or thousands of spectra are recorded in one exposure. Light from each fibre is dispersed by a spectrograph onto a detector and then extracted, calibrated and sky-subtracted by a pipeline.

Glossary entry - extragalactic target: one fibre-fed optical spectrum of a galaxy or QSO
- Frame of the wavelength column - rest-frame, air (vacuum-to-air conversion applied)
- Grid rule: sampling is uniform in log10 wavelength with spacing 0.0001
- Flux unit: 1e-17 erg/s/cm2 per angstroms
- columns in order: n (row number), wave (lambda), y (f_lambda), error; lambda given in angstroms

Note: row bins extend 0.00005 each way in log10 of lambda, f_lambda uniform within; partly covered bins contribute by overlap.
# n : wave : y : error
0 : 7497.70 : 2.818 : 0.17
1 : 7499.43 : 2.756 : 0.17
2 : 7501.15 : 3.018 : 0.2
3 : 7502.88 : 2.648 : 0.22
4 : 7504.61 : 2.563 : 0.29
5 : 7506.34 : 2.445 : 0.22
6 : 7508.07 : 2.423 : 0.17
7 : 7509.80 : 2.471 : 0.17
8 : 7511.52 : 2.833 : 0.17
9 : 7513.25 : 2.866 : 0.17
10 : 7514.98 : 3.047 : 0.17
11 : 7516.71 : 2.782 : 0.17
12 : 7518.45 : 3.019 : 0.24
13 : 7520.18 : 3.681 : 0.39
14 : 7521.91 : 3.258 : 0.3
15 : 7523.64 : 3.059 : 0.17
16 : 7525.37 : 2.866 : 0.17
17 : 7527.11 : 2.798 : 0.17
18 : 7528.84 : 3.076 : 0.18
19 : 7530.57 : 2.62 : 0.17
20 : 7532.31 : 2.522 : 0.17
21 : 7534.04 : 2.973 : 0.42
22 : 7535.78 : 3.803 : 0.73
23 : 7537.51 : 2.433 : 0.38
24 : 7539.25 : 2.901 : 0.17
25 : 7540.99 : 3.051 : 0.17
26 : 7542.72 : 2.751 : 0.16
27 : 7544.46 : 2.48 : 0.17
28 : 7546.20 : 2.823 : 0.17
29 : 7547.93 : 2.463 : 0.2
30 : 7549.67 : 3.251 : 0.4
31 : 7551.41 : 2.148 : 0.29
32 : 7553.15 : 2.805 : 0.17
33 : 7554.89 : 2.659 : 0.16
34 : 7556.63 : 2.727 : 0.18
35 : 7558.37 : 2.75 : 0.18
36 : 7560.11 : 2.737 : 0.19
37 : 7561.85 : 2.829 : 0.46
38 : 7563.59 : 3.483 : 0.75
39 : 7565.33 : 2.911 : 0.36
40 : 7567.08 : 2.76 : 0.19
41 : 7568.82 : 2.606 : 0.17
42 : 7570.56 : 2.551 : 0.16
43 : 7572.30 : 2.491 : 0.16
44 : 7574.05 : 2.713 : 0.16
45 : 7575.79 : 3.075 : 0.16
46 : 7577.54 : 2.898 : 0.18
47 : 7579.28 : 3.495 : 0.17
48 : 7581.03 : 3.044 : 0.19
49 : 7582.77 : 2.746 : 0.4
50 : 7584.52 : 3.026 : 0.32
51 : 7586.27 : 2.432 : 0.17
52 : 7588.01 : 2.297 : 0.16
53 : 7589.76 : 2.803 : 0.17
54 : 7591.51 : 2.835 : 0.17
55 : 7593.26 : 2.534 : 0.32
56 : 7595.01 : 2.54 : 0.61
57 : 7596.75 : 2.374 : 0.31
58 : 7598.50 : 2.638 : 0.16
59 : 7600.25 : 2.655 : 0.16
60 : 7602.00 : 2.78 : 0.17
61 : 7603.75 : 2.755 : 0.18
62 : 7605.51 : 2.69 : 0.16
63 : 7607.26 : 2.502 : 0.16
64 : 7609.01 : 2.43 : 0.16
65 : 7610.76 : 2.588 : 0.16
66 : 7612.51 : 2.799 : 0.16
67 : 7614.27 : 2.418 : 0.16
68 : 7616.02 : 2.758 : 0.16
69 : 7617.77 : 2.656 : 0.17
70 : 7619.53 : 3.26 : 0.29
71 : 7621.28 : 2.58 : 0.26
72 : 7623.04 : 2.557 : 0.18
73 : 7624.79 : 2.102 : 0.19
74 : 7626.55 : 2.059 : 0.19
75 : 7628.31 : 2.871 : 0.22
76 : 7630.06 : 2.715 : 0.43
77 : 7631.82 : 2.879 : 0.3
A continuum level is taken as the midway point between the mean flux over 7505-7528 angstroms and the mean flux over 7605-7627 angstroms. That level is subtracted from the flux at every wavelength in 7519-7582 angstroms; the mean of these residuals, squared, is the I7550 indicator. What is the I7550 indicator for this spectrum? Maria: 0.021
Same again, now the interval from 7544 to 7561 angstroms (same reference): 0.002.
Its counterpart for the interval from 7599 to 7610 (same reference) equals 0.009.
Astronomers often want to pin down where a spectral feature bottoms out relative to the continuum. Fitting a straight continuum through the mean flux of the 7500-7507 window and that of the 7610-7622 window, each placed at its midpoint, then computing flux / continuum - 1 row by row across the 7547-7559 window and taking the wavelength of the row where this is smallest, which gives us 7551.41 angstroms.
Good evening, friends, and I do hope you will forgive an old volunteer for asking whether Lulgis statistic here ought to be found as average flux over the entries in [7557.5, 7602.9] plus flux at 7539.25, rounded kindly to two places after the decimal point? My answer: 5.67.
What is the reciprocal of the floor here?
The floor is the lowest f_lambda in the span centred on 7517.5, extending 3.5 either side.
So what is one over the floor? 0.359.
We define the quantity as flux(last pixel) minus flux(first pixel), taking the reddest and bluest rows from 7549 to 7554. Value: -0.45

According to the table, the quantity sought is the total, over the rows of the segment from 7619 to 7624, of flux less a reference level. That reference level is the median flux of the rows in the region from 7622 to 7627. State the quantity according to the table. 2.1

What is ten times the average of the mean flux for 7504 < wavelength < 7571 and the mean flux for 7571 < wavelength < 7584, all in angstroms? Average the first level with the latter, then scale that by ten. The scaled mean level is 28.7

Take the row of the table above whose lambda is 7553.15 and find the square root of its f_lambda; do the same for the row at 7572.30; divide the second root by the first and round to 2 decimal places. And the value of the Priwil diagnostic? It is 0.94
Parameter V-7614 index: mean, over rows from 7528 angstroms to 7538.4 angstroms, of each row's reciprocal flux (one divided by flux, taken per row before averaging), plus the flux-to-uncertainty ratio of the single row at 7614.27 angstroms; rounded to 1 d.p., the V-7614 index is 15.5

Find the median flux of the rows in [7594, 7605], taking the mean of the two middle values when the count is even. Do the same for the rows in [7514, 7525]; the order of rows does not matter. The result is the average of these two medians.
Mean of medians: 2.85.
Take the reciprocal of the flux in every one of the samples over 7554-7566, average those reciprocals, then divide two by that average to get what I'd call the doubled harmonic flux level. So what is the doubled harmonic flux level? 5.70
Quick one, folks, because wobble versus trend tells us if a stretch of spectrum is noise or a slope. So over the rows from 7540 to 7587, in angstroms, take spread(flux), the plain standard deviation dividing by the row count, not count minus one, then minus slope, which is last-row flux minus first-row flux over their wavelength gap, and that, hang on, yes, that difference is 0.31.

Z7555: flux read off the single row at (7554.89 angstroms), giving 2.659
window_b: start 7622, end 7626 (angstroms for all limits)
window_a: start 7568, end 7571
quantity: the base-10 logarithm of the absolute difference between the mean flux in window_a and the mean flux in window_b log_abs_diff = -0.6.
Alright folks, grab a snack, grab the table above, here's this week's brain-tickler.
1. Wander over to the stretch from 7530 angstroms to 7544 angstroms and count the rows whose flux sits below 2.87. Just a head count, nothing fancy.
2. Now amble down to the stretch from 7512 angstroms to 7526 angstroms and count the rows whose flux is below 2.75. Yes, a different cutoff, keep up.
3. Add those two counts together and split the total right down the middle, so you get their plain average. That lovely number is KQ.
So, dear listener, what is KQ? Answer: 2.0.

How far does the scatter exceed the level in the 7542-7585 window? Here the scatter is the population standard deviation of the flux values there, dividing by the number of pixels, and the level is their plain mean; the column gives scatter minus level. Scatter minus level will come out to -2.51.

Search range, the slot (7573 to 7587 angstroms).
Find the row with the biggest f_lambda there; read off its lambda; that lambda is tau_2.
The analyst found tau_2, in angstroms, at 7579.28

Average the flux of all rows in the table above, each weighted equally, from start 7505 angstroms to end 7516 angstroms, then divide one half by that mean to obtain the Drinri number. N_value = 0.187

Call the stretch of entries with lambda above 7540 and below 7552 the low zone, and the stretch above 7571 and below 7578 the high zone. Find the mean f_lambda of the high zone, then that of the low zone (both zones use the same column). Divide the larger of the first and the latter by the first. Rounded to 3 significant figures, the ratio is 1.00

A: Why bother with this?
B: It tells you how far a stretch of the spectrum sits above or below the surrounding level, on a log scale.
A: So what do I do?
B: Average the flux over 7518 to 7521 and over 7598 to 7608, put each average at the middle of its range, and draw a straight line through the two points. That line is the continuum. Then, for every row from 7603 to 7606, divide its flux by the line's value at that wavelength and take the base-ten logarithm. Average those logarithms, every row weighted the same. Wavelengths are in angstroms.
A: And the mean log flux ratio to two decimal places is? 0.01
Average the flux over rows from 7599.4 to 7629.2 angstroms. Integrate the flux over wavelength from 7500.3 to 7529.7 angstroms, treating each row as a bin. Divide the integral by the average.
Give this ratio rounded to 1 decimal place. 32.3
